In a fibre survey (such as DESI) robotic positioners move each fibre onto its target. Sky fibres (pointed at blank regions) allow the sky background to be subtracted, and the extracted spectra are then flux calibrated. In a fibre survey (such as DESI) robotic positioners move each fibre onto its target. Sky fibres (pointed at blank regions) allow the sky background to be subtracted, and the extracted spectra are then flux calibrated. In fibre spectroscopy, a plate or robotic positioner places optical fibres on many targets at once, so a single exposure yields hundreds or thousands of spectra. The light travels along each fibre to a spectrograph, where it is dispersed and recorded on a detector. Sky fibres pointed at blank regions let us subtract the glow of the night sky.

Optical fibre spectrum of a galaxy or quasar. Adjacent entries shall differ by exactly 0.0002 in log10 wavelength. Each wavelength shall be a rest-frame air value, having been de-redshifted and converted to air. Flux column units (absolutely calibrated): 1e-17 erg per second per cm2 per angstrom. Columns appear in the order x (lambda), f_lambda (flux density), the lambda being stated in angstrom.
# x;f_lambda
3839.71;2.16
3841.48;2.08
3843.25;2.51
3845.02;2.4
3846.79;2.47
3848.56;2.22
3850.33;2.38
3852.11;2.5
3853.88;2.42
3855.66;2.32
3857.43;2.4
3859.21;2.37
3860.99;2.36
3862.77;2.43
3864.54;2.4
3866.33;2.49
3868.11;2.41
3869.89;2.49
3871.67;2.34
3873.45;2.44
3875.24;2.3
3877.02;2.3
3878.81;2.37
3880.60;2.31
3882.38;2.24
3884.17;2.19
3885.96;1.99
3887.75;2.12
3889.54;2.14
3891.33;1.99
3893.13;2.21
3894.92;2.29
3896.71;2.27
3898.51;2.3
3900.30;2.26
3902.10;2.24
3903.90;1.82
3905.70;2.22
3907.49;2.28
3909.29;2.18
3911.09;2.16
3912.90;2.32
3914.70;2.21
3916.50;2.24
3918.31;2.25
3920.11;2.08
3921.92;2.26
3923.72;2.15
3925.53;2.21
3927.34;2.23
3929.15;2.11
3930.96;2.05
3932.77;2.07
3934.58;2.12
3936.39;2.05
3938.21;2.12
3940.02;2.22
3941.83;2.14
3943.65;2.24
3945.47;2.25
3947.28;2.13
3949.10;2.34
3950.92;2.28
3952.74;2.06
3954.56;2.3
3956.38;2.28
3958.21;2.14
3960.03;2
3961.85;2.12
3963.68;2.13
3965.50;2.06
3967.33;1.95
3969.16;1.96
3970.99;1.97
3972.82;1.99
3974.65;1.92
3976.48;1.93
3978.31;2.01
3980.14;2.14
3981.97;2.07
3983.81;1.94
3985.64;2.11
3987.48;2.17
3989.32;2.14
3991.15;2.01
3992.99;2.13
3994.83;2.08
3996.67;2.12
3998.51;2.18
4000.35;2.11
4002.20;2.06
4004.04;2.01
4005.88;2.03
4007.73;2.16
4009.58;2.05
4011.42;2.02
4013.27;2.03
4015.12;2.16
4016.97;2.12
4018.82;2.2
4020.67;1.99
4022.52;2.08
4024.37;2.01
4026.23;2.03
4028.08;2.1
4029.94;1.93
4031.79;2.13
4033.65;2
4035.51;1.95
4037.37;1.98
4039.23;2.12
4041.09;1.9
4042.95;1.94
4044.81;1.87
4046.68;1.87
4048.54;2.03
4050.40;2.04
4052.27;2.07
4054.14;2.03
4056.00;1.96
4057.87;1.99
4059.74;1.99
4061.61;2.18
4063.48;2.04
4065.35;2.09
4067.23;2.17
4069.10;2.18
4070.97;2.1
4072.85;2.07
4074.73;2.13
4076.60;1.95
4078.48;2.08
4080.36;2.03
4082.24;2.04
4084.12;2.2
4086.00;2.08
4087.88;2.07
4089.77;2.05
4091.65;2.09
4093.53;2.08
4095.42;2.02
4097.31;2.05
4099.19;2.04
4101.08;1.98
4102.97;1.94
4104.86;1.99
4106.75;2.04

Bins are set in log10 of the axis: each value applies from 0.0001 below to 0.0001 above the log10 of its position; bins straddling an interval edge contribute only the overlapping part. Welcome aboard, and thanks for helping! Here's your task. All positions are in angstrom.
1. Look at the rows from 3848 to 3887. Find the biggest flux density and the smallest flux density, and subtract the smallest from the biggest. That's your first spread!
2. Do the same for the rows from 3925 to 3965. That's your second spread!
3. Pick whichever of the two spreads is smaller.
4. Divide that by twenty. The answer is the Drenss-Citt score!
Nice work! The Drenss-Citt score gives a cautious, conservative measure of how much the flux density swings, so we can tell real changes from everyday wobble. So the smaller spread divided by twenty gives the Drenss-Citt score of 0.0170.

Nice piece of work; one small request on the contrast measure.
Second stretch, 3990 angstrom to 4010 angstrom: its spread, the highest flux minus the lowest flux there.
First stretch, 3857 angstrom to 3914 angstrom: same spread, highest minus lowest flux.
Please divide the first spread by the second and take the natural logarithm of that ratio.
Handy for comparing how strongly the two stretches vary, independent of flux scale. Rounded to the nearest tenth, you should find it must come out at 1.4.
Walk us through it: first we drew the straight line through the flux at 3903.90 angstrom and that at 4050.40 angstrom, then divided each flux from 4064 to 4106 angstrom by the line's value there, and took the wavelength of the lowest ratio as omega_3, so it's 4102.97 angstrom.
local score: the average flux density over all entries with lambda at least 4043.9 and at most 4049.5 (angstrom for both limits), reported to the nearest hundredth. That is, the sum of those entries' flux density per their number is 1.92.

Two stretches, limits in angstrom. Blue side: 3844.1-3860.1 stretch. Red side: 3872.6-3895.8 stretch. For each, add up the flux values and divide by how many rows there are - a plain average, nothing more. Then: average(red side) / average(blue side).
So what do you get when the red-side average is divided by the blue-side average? 0.931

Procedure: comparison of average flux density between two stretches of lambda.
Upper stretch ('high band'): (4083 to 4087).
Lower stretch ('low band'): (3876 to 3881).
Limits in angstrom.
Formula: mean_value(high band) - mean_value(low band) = -0.19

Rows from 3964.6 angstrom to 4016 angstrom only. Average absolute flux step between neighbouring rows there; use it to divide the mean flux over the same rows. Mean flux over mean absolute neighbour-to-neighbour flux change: 29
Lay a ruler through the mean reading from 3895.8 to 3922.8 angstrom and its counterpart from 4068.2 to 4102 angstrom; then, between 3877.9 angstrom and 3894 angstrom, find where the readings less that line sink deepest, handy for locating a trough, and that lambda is 3885.96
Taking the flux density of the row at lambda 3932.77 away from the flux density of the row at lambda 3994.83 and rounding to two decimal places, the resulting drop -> 0.01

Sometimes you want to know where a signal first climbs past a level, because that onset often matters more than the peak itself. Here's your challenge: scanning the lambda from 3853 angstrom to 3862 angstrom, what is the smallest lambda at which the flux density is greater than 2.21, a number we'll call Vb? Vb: 3853.88 angstrom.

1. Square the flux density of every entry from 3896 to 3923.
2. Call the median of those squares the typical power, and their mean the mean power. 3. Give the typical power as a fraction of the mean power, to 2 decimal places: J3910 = 1.03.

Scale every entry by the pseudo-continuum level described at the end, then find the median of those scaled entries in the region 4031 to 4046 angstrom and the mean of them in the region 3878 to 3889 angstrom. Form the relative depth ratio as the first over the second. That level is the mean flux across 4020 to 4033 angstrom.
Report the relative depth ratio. 0.89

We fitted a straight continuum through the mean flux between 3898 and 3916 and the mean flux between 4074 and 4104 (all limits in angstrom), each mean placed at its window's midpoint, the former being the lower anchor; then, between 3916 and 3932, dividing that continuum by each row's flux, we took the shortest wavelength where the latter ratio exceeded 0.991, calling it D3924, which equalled 3920.11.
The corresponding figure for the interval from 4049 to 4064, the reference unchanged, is 4050.40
